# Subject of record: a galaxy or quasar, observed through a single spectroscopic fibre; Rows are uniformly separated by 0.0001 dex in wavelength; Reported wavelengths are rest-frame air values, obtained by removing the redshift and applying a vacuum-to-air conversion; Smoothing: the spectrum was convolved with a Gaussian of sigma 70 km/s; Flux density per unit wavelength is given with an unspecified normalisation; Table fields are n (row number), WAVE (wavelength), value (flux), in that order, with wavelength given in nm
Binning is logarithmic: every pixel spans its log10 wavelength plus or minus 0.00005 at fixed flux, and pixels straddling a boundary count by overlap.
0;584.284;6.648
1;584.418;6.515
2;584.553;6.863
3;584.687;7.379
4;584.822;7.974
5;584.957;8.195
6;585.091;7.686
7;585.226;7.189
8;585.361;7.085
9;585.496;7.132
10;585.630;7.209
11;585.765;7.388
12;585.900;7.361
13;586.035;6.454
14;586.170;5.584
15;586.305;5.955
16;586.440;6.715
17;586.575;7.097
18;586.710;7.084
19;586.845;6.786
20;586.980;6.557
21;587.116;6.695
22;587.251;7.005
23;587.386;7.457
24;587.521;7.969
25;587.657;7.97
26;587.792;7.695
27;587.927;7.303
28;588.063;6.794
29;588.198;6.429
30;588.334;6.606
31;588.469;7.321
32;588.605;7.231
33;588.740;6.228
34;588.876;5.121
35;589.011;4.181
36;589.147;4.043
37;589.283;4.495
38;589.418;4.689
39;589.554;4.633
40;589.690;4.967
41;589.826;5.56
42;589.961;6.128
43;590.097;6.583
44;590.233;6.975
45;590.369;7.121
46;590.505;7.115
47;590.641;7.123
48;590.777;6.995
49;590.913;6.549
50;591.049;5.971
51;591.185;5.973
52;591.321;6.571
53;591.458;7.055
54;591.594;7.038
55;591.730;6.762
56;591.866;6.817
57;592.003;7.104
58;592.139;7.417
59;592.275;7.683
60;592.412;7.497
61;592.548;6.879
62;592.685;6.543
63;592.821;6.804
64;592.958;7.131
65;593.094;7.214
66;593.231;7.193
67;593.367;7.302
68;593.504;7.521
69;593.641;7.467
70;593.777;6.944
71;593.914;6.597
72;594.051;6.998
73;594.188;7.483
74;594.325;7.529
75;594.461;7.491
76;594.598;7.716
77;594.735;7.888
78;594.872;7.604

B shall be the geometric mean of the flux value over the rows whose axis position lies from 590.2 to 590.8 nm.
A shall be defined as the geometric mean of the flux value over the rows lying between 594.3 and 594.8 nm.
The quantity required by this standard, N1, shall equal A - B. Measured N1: 0.6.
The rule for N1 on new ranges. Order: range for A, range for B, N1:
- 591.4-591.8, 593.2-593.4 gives -0.3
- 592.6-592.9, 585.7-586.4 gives 0.2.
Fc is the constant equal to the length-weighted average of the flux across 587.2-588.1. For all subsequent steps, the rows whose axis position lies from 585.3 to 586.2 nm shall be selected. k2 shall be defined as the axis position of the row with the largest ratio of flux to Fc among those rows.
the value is 585.765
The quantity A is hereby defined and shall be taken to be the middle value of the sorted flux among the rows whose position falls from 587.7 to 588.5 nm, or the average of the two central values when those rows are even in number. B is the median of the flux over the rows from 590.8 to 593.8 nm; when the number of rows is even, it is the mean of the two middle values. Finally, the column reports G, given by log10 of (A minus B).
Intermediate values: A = 7.05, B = 7.0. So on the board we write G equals -2.7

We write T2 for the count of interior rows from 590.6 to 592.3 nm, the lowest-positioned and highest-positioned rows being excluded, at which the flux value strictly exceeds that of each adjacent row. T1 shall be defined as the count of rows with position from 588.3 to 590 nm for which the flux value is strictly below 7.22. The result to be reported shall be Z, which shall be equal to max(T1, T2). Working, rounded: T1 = 11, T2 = 1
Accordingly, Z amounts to 11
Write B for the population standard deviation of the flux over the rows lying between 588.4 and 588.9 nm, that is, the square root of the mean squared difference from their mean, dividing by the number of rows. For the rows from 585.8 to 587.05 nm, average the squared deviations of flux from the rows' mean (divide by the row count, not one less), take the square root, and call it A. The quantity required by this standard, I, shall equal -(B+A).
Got -1.43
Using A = 0.53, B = 0.89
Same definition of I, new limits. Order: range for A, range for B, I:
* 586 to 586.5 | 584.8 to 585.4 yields -0.87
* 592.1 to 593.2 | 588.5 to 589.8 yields -1.33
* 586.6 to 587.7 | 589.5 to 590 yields -1.09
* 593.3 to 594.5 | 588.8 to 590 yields -0.94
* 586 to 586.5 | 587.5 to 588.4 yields -1.04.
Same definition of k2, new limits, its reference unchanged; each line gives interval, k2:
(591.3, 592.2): 592.139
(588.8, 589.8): 588.876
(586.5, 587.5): 587.386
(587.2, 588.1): 587.657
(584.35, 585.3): 584.957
